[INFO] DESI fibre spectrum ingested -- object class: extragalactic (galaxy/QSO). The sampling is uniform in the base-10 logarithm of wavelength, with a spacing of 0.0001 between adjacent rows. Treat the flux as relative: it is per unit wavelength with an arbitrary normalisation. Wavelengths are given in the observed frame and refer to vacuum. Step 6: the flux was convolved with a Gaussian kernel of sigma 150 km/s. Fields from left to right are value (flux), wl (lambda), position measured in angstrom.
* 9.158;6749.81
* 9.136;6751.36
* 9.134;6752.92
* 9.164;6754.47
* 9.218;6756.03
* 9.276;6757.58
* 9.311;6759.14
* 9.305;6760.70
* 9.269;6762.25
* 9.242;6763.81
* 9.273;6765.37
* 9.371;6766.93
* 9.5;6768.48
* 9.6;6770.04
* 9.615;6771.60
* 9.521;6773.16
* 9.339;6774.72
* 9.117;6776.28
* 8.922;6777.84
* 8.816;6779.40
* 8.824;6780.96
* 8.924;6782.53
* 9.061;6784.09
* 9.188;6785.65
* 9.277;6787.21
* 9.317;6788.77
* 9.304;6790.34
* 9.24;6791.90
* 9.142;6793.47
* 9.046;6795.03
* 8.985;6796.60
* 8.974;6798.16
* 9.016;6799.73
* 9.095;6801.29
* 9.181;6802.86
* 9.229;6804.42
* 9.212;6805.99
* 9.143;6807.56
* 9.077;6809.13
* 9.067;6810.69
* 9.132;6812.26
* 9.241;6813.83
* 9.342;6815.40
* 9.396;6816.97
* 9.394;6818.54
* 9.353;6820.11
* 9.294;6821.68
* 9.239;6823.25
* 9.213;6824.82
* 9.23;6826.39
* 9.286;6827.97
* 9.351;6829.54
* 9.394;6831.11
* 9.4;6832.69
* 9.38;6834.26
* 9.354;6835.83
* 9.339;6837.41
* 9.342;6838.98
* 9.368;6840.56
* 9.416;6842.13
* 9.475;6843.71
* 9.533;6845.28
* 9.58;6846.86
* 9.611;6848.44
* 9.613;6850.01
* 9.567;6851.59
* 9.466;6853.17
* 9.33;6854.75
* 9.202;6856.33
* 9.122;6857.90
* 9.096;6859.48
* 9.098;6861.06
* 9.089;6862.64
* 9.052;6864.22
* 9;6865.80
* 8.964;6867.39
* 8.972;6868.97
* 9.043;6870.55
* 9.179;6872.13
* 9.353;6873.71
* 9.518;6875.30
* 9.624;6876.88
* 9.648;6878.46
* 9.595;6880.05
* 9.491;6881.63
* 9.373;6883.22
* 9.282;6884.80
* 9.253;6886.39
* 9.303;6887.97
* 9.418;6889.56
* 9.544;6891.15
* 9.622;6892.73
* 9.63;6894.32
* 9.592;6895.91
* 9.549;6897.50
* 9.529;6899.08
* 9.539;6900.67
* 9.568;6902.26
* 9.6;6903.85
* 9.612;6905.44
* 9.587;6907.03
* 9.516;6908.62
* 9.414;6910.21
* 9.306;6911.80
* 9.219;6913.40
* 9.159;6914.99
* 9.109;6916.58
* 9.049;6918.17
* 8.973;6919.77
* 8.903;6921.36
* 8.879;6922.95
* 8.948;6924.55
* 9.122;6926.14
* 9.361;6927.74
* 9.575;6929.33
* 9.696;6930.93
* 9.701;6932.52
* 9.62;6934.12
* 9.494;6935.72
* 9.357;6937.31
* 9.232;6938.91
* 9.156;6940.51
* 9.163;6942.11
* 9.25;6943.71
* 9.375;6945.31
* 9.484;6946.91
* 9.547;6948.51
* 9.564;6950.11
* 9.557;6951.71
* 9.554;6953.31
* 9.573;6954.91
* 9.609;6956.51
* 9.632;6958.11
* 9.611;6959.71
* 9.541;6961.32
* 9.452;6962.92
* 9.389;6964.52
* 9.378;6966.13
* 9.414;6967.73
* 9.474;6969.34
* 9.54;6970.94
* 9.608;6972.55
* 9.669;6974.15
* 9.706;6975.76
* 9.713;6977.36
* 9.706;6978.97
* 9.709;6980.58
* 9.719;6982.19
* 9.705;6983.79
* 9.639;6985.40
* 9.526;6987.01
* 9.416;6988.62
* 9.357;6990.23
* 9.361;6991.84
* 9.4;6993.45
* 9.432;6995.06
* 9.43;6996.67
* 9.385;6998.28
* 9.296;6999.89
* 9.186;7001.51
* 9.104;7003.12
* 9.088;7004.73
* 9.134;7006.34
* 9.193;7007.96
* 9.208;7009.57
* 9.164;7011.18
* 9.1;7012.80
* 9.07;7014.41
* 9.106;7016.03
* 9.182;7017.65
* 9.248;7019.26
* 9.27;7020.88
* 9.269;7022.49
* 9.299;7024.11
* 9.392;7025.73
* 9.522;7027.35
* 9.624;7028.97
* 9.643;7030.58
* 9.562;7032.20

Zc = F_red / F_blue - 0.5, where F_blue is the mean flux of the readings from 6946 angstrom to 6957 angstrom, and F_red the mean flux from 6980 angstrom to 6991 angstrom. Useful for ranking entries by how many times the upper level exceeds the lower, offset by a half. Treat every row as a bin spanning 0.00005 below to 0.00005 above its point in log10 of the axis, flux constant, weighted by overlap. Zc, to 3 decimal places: 0.503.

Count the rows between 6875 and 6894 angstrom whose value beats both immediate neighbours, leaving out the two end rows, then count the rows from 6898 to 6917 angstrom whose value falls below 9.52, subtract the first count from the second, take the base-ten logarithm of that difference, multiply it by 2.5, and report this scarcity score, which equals 1.7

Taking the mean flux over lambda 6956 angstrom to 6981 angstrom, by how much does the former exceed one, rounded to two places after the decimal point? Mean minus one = 8.57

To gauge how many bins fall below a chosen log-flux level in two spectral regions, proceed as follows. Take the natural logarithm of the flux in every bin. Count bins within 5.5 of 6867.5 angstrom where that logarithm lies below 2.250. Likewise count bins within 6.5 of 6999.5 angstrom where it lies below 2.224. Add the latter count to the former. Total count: 10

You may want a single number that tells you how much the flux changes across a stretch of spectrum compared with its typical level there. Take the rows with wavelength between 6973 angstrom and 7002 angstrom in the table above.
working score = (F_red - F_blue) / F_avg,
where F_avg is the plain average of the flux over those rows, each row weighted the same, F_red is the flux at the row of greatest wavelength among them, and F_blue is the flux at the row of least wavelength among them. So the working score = -0.051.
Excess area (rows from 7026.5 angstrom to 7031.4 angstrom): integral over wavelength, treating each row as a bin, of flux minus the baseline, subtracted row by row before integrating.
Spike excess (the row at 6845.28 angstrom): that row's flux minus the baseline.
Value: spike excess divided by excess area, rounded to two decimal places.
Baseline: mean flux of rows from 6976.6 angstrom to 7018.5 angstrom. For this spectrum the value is 0.15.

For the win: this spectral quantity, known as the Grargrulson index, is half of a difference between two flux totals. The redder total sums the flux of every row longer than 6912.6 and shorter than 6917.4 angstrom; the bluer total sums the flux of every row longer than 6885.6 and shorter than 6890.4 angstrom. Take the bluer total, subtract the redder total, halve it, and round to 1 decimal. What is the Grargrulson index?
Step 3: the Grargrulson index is 0.2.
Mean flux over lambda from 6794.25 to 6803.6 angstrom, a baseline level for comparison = 9.05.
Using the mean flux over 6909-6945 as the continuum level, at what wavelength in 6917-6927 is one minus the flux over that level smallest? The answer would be 6926.14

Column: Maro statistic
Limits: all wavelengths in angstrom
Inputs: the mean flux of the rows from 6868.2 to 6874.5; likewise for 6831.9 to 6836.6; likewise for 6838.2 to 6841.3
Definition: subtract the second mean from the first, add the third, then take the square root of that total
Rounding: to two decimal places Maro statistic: 3.02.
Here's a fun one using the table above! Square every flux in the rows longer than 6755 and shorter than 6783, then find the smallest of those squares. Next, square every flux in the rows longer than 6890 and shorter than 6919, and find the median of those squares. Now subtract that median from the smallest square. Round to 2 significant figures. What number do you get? -13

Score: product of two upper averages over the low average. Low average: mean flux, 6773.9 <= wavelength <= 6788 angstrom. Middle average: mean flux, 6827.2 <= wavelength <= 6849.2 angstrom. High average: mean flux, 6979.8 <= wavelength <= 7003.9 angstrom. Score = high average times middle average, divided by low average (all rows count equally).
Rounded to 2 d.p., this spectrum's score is 9.82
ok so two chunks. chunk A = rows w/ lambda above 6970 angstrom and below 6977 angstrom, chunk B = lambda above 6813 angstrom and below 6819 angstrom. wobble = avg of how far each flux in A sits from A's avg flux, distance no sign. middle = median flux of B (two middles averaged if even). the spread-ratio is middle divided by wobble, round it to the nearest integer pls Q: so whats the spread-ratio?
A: 165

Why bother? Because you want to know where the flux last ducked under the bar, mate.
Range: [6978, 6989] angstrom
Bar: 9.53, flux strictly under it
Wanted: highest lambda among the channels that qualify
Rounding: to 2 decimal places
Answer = 6988.62 angstrom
